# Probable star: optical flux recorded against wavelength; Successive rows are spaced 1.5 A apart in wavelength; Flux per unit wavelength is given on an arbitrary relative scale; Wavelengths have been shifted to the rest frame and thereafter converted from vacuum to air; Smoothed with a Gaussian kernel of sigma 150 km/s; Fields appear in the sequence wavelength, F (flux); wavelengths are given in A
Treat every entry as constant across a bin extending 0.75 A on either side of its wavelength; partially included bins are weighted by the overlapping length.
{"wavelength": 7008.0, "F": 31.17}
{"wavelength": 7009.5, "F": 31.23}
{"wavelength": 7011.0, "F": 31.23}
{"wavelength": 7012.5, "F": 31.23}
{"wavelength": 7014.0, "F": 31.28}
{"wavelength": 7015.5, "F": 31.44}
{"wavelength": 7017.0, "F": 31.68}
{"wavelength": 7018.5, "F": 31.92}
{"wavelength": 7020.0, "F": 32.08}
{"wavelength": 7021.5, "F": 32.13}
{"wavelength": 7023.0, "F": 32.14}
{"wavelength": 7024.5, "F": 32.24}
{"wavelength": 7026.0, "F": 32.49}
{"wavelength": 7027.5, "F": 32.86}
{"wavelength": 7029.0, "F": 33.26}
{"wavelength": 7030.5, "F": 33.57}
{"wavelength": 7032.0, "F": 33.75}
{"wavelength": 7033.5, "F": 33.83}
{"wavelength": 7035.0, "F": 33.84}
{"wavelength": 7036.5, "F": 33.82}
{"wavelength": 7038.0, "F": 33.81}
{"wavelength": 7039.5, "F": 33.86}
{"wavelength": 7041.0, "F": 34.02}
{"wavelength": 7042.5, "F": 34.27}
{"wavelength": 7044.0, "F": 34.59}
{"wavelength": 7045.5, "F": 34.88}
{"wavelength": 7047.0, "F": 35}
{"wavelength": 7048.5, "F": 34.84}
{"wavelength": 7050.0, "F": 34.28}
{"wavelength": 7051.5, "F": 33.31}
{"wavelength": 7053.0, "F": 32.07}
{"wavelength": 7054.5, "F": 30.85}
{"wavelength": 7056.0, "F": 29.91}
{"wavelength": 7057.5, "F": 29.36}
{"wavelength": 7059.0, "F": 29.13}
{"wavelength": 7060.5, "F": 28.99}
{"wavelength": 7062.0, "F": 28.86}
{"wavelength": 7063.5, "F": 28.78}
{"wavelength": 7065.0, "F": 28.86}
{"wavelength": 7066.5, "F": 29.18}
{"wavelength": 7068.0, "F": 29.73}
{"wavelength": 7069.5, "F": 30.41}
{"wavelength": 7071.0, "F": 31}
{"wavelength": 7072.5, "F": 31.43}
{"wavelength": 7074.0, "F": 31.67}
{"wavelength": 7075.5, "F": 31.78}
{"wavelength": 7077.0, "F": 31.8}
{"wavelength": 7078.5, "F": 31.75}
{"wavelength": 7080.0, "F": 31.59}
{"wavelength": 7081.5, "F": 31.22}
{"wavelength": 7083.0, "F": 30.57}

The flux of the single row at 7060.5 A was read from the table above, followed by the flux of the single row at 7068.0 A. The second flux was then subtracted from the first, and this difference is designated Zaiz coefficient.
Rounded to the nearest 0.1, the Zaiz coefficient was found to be -0.7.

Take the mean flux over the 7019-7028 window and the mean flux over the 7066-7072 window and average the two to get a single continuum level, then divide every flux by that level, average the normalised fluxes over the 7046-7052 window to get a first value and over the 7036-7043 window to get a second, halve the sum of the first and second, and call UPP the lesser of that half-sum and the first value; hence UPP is 1.09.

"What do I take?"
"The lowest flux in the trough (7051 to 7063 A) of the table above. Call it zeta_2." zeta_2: 28.86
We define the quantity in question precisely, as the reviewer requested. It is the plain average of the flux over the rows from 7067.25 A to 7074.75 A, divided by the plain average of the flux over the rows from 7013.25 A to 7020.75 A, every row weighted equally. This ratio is 0.97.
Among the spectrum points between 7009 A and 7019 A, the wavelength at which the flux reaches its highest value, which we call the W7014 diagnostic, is 7018.5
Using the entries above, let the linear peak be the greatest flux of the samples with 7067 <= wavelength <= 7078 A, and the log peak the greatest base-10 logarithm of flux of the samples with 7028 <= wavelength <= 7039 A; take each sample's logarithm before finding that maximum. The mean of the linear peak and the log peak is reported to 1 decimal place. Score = 16.7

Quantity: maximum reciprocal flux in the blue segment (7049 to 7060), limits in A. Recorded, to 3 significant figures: 0.0343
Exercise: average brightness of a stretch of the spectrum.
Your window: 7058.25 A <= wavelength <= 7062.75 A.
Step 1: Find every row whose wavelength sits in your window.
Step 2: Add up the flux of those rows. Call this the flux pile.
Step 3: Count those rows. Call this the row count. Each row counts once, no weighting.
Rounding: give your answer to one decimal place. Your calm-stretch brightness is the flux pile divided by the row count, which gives 29.0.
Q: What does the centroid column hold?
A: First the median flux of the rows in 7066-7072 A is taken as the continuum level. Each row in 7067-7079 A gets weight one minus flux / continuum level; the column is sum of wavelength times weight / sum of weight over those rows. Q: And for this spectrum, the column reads 7075.2 A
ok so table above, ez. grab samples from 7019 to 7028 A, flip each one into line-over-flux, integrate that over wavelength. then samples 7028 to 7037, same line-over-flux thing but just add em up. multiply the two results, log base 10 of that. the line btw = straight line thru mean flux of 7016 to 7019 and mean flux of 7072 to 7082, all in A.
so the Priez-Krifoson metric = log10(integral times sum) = 1.70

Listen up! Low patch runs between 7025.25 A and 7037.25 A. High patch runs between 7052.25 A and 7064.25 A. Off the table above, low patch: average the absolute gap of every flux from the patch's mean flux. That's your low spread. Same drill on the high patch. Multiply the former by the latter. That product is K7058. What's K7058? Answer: 0.38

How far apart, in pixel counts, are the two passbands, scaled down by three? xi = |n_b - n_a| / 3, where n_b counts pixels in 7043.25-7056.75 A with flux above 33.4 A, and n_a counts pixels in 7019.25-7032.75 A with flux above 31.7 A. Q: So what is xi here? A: 1.3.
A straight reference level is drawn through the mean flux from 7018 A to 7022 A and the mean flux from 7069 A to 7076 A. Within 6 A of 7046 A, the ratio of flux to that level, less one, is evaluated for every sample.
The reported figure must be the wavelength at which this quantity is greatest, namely 7047.0 A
